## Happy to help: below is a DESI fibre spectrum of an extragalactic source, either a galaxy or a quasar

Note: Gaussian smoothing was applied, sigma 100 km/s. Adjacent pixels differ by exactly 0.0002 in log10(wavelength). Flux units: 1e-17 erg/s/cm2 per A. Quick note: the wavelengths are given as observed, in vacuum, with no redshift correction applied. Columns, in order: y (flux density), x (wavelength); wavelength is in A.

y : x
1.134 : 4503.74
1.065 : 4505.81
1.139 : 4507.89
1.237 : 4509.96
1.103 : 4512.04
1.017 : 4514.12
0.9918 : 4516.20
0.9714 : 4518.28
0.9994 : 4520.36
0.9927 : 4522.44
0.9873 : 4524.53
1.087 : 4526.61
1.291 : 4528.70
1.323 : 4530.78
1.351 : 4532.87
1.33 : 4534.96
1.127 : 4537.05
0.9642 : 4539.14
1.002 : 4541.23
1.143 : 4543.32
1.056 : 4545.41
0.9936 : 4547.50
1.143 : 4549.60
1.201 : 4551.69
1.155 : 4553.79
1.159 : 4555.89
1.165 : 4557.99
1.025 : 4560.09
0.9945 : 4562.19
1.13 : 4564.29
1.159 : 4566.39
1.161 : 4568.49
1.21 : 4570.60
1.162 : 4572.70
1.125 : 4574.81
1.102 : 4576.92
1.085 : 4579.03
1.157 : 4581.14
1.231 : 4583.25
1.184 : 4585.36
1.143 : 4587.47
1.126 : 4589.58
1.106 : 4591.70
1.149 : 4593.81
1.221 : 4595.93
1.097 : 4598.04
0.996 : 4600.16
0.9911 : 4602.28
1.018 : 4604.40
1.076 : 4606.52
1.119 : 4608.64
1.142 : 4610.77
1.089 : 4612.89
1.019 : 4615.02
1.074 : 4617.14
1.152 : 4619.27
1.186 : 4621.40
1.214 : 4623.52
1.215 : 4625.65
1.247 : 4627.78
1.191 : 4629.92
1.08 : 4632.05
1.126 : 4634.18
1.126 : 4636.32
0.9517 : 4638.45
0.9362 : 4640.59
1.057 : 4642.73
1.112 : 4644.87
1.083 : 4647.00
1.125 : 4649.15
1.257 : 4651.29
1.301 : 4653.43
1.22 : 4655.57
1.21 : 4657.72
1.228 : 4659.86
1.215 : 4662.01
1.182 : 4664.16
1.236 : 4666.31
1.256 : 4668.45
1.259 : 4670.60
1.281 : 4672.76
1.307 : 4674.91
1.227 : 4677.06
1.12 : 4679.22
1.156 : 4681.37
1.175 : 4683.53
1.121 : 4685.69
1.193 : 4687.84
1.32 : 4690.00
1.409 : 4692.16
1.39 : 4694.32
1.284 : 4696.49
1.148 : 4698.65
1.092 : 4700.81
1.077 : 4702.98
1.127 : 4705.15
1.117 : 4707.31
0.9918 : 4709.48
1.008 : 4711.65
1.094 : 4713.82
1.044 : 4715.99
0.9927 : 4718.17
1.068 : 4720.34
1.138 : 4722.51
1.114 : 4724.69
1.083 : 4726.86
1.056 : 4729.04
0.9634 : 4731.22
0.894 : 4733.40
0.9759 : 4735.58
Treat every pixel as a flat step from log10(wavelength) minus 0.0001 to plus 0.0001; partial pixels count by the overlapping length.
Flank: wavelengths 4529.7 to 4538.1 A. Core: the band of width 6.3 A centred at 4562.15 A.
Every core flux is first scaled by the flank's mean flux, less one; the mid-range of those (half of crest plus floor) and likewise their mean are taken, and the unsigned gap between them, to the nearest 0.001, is 0.010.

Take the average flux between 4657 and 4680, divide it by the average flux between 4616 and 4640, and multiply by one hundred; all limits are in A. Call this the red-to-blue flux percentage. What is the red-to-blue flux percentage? 108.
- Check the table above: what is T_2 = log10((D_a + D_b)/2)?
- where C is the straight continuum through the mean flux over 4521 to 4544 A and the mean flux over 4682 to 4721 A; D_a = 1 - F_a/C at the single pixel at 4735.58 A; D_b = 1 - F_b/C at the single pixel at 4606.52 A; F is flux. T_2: -1.0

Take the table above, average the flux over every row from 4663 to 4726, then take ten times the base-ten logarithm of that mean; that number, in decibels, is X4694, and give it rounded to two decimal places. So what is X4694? 0.68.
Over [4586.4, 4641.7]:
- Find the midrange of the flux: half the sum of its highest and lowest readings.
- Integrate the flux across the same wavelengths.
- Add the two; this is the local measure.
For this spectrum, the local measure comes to 62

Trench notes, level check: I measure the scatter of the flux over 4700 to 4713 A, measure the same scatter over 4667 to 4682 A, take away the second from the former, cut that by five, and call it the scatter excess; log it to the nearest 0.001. -0.002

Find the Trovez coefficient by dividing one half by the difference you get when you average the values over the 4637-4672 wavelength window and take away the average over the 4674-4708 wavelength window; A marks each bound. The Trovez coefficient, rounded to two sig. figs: -13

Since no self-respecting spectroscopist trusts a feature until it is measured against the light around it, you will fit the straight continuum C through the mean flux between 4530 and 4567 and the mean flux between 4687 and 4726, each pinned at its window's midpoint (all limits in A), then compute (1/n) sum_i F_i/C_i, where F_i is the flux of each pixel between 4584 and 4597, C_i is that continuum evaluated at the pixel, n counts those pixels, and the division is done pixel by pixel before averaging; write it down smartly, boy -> 1.02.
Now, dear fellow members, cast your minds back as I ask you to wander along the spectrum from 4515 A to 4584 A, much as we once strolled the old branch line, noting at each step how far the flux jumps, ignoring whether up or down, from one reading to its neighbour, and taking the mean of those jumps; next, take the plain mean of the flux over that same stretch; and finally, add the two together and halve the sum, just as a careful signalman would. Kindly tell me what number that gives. 0.592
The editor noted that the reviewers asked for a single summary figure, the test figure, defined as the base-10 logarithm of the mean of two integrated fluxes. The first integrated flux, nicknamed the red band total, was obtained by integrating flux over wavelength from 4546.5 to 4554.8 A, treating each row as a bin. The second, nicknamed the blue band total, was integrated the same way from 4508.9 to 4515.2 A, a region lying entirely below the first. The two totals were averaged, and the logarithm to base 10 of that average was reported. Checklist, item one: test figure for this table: 0.91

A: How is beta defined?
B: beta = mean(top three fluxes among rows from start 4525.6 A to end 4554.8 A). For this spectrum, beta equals 1.33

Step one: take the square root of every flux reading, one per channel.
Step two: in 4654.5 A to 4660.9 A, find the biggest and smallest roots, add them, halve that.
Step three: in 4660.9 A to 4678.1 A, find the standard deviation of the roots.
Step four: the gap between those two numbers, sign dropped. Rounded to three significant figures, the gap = 1.09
